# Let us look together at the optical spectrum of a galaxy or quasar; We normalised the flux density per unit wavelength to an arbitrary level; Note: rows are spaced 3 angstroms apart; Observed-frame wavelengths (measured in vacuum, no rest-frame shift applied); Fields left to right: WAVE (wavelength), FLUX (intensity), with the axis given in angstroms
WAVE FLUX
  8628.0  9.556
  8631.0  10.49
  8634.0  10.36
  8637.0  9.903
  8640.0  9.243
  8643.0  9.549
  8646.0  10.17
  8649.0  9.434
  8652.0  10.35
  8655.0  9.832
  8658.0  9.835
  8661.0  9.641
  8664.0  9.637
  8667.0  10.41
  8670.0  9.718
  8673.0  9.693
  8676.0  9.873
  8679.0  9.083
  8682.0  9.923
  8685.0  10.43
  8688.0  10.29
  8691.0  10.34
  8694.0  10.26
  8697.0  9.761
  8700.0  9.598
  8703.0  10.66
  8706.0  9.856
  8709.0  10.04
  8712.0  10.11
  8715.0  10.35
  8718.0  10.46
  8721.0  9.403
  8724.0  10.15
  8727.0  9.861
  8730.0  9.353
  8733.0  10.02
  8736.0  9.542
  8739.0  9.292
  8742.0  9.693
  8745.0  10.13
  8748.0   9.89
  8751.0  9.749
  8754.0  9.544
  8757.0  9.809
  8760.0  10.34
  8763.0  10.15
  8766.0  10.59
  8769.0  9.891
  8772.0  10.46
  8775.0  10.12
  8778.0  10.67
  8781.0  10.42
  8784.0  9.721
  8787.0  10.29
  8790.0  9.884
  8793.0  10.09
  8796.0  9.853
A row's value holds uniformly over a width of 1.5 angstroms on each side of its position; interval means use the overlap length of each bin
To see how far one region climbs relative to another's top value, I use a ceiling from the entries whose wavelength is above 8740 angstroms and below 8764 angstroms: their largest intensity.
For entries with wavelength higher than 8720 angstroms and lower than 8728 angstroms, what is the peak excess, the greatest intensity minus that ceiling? -0.19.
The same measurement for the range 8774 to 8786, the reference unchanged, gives 0.33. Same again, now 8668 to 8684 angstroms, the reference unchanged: -0.42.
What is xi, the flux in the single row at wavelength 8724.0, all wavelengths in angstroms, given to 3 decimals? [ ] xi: 10.150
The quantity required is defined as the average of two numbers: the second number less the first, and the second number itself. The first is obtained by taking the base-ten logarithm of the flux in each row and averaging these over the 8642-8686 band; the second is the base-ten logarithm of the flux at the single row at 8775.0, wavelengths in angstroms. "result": 0.509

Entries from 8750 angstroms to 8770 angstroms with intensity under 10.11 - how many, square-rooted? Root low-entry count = 2.00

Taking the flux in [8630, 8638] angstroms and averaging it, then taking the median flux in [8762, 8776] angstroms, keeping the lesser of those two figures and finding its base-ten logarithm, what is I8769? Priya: 1.01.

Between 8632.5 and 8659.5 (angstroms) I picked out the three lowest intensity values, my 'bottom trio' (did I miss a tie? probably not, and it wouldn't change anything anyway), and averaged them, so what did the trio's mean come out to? 9.41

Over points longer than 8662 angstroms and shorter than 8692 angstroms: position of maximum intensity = 8685.0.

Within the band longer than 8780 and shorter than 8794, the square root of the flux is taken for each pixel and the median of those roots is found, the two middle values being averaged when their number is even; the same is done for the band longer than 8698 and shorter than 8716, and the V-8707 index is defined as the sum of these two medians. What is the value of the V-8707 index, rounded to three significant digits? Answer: 6.35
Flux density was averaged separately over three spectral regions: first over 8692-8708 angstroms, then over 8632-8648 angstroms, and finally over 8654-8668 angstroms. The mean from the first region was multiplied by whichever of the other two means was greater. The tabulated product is 99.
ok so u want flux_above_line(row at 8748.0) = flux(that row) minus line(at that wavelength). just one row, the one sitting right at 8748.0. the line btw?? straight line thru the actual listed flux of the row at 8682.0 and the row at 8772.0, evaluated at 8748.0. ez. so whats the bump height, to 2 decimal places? -0.43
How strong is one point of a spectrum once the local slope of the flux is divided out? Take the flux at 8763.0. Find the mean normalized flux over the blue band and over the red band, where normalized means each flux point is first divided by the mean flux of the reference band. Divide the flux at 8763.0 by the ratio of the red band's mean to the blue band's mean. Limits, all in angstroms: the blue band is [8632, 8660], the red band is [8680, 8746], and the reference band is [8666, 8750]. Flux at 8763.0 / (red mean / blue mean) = 10.0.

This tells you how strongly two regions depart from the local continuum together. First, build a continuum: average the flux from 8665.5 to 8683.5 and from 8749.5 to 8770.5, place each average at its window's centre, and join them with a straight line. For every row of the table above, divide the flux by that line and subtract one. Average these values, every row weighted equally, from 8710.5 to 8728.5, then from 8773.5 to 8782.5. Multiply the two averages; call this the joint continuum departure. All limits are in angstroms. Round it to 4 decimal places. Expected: 0.0005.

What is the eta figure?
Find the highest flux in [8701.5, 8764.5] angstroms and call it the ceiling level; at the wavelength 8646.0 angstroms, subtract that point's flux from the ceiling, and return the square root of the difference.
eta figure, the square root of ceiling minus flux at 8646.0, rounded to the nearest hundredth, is 0.70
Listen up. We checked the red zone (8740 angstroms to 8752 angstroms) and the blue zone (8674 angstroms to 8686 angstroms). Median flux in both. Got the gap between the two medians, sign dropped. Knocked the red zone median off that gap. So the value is -9.7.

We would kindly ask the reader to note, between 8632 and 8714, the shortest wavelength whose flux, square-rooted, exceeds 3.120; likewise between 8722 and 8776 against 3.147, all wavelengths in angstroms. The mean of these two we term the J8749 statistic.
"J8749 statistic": 8679.0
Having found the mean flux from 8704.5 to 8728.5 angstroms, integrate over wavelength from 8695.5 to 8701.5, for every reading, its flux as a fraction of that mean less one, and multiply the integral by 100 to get -21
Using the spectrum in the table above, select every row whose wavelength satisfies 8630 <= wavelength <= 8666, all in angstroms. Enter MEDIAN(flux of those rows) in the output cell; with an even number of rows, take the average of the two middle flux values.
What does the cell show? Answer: 9.8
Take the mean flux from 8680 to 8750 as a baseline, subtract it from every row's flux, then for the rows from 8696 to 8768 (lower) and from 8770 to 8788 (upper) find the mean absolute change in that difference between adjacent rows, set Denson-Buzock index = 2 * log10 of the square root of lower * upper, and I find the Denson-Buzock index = -0.70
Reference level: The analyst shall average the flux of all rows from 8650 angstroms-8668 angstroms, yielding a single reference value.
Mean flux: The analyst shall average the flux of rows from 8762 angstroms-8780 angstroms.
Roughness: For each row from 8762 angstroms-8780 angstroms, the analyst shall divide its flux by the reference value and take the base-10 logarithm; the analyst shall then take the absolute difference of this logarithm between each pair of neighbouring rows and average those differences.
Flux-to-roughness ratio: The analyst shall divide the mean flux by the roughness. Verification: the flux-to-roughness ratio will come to 470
